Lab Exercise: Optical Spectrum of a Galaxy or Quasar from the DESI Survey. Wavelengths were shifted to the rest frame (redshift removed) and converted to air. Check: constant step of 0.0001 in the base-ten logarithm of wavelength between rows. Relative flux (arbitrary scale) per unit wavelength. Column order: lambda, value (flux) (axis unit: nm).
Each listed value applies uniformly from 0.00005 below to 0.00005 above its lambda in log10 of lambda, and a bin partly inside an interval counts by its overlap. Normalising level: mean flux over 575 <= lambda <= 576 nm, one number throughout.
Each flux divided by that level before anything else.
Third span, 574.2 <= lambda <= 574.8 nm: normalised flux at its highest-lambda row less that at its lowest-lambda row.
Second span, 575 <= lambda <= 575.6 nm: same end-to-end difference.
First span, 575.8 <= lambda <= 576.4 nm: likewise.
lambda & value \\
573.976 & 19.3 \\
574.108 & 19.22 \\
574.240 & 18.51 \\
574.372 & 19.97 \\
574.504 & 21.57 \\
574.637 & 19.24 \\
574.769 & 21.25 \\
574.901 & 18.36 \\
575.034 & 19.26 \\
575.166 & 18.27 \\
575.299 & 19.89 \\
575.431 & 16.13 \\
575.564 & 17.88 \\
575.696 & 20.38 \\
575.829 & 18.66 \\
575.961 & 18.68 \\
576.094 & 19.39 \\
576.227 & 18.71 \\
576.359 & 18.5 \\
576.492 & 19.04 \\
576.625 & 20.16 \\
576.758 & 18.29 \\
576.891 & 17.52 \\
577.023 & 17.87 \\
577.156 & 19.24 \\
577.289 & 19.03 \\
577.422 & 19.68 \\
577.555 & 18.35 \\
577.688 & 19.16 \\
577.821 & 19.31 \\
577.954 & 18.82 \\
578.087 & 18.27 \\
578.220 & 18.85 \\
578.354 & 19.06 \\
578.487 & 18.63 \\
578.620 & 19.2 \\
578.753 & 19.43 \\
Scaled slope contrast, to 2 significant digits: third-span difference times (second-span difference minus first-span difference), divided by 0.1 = -0.096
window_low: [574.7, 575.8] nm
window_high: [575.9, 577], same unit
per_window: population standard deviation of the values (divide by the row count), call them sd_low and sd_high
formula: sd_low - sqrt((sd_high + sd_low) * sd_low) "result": -0.33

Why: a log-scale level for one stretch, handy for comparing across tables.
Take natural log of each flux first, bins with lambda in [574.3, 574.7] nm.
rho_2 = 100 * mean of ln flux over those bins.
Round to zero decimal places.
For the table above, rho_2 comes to 301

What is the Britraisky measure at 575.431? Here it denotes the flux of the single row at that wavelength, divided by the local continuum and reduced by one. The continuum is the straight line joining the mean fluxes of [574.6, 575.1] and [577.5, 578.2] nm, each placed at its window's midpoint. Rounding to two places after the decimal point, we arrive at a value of -0.17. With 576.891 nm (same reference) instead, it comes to -0.08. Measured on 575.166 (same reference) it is -0.06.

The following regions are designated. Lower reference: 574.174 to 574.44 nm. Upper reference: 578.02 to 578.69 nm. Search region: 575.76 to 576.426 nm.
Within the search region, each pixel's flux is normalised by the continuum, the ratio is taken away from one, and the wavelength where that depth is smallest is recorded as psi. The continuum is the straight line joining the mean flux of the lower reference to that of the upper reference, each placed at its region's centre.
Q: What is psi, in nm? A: 576.094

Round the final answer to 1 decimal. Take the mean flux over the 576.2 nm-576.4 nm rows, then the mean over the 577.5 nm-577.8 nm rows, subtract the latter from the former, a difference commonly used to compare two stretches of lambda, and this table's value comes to -0.2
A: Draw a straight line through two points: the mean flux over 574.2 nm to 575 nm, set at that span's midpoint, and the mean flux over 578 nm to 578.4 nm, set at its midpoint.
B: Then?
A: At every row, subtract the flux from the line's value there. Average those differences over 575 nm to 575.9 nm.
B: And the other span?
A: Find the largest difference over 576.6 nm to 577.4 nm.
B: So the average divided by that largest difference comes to 0.6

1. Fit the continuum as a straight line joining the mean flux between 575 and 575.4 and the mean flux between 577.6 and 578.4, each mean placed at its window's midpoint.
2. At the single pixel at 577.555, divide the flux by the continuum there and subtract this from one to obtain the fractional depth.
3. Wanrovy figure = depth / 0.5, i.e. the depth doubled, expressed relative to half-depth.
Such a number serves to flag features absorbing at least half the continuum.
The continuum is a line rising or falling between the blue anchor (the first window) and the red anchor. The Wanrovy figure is 0.06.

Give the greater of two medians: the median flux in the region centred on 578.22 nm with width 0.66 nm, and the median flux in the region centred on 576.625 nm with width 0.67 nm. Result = 18.82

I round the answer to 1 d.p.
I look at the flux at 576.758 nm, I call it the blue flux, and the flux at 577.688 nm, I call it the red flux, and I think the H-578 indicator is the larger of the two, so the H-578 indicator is 19.2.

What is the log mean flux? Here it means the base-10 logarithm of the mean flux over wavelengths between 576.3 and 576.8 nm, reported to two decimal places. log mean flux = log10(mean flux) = 1.28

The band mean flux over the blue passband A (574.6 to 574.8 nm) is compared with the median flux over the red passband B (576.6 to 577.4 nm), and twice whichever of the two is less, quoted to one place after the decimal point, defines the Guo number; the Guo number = 37.3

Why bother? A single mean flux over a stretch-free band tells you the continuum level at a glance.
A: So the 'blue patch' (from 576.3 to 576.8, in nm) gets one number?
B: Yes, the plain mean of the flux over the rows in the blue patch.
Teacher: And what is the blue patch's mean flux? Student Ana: 19.0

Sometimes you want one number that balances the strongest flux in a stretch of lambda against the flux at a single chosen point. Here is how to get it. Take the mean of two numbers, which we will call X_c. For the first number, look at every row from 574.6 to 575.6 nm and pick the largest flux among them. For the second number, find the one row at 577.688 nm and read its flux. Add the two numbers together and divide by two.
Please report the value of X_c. 20.2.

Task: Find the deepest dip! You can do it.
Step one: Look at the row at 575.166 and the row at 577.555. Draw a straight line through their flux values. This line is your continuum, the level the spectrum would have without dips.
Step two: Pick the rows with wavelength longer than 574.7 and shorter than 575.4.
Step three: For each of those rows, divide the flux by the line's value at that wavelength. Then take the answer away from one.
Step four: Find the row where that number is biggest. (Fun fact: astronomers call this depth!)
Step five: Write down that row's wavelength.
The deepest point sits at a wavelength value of 575.166 nm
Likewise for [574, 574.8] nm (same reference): 574.240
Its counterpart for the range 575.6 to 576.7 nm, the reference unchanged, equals 576.359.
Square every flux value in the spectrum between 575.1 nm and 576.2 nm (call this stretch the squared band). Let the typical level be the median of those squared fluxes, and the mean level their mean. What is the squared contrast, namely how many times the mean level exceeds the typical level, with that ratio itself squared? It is 1.01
